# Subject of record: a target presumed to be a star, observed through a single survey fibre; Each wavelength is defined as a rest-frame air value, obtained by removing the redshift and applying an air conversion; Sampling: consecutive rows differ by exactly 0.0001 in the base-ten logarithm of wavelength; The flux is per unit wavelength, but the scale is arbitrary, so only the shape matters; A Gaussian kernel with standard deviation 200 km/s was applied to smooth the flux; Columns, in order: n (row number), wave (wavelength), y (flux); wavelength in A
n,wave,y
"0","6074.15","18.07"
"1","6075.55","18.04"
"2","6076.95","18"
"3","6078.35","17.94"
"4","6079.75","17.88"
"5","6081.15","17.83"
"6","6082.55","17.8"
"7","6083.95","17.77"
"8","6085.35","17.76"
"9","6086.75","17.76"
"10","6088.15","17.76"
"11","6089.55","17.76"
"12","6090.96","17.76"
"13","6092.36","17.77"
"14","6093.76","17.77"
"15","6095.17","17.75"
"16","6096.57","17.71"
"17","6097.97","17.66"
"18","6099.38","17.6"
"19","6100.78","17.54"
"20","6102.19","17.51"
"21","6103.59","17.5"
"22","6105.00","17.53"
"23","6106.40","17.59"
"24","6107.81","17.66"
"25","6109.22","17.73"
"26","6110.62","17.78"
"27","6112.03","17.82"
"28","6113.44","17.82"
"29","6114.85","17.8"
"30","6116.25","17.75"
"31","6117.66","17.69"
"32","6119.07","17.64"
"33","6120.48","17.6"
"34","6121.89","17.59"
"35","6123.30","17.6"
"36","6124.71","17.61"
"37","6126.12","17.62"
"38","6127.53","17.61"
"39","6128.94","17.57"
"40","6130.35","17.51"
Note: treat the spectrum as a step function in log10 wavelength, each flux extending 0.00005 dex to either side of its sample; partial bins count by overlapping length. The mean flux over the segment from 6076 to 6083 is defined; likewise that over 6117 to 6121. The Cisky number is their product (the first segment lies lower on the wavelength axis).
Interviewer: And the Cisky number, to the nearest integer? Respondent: 316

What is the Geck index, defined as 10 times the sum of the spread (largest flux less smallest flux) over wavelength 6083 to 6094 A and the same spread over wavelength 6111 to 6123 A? 2.4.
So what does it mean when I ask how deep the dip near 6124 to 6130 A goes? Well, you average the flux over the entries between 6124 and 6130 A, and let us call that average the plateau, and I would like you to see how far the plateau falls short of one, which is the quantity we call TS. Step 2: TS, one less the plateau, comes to -16.6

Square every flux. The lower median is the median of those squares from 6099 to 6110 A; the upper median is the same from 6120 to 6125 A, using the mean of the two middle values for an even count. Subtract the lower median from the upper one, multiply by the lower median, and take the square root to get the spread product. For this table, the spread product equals 19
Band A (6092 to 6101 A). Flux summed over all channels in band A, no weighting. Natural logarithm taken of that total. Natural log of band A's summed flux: 4.82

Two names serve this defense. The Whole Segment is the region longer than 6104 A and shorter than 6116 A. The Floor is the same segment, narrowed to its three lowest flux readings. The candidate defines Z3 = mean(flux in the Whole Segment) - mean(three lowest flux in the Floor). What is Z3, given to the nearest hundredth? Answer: 0.12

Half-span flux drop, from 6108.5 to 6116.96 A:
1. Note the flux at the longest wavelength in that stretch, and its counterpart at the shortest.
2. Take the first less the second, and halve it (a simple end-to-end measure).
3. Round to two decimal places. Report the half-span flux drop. 0.01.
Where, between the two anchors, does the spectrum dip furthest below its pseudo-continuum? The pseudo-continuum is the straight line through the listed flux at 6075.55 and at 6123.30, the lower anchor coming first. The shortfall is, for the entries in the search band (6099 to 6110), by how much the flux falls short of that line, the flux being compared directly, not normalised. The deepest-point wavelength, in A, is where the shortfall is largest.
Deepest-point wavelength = 6102.19 A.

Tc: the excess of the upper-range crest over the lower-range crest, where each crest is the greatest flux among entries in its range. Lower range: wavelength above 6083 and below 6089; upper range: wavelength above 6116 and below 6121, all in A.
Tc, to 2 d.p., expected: -0.02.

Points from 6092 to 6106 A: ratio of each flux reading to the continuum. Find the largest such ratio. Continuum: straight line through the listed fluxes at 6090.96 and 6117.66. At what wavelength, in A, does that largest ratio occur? 6093.76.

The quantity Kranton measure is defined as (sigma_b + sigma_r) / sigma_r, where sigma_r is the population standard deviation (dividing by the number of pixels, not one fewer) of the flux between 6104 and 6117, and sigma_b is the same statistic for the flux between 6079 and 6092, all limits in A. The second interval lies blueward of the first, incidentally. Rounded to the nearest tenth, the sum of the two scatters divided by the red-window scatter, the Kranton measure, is 1.4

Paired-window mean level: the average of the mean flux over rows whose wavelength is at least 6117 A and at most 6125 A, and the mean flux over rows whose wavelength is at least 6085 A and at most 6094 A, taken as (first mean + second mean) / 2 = 17.69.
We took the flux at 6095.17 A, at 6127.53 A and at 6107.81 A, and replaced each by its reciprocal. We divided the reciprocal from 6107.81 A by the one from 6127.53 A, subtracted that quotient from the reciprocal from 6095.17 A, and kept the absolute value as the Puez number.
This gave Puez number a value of 0.941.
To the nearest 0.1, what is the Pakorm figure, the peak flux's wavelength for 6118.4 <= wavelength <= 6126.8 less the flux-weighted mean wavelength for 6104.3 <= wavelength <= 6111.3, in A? 11.2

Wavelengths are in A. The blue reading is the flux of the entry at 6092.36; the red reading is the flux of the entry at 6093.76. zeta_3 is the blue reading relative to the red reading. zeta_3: 1.00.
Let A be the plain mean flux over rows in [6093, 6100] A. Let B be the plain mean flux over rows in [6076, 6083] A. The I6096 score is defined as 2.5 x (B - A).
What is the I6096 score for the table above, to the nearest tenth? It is 0.5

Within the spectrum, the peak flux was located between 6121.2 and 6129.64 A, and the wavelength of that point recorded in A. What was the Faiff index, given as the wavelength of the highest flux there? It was 6126.12 A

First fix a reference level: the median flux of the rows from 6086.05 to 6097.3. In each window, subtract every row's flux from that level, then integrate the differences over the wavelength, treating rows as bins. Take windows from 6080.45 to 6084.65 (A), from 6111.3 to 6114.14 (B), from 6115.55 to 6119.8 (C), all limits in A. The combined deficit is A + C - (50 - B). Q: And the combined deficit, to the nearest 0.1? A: -50.1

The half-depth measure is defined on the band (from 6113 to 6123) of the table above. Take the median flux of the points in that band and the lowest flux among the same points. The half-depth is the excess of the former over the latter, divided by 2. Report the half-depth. 0.05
